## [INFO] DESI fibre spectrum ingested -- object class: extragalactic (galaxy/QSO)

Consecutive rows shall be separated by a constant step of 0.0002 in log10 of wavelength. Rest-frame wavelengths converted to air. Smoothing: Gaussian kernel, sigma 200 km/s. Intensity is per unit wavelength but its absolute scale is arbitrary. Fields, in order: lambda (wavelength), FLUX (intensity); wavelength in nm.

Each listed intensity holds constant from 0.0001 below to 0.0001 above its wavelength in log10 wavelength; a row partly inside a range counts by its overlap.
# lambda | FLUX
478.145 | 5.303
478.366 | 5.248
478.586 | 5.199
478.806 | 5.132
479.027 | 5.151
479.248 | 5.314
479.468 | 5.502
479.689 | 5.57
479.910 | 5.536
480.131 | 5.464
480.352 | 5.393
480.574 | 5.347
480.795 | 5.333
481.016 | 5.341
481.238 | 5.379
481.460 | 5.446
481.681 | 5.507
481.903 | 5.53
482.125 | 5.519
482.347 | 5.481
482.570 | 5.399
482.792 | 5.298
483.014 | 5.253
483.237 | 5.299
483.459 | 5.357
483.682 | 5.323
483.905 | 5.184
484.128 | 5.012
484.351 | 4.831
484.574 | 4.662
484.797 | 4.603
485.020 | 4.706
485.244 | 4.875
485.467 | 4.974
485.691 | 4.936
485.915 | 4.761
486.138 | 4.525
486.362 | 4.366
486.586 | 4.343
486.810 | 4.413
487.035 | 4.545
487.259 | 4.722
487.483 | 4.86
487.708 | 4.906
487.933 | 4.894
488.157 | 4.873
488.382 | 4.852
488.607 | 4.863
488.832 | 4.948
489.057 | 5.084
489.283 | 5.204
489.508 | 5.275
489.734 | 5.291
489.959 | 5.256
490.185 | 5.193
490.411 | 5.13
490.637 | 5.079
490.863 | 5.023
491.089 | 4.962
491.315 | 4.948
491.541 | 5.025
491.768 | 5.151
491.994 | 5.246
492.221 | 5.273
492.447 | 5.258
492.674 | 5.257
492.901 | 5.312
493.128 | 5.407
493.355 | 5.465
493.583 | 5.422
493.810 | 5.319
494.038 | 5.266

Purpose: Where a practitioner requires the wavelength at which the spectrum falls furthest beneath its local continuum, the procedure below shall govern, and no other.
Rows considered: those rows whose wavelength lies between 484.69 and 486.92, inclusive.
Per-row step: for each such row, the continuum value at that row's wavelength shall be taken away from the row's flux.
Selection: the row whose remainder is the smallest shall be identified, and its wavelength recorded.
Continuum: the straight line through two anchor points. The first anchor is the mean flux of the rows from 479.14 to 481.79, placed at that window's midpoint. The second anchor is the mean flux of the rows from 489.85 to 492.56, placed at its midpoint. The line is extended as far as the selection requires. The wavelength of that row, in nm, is 486.586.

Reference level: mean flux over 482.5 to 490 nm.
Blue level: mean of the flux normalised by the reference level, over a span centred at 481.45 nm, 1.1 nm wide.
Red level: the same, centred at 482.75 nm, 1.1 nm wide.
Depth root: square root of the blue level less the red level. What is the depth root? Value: 0.14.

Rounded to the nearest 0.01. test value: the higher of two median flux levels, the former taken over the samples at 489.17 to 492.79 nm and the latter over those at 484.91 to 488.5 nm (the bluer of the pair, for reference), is 5.20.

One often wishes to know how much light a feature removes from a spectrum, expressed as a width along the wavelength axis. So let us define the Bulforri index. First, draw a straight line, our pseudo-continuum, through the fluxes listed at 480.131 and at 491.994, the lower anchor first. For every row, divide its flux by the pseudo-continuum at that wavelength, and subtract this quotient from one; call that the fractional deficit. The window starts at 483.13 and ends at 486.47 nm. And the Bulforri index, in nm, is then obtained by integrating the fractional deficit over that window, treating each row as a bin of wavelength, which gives 0.30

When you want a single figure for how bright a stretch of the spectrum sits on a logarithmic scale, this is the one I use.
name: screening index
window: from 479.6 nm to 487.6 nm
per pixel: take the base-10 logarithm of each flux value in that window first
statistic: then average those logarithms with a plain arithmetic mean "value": 0.705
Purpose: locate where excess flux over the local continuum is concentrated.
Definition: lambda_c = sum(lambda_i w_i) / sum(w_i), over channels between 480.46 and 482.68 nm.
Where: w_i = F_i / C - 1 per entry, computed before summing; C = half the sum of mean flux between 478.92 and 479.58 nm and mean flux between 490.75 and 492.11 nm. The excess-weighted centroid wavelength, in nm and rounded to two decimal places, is 481.71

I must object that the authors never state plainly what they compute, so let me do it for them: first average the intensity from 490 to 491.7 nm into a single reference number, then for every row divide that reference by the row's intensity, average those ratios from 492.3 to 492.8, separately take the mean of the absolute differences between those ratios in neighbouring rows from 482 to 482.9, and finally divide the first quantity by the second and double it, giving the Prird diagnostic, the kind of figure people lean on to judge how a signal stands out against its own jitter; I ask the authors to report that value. 151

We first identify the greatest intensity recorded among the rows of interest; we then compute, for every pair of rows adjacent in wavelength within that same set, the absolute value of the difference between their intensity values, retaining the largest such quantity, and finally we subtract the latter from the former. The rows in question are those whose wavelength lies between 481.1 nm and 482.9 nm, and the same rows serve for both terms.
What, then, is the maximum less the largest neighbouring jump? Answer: 5.43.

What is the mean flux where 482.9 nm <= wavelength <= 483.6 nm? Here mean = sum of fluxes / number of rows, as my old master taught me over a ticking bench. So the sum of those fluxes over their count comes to 5.3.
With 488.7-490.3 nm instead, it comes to 5.2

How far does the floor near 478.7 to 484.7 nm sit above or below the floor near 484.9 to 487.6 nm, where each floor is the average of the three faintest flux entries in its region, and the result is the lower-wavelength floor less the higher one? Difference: 0.5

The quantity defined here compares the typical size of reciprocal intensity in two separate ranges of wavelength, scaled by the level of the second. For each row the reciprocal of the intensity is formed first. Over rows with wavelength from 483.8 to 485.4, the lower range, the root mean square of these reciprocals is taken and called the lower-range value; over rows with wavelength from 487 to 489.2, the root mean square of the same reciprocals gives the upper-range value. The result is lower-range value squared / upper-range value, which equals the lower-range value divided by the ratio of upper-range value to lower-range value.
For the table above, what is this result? 0.208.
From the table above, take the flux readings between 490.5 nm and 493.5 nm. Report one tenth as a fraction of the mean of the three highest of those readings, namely 0.0185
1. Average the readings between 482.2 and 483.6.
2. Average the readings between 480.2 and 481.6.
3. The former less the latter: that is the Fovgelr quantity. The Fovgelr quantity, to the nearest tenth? 0.0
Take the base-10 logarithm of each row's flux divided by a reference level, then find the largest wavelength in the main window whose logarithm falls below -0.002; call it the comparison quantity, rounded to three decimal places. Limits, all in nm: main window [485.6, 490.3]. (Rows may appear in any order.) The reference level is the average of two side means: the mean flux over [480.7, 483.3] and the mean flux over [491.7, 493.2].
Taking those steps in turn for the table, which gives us 490.185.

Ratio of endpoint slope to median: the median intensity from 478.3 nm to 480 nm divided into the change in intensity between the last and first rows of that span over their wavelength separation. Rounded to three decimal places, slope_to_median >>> 0.035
